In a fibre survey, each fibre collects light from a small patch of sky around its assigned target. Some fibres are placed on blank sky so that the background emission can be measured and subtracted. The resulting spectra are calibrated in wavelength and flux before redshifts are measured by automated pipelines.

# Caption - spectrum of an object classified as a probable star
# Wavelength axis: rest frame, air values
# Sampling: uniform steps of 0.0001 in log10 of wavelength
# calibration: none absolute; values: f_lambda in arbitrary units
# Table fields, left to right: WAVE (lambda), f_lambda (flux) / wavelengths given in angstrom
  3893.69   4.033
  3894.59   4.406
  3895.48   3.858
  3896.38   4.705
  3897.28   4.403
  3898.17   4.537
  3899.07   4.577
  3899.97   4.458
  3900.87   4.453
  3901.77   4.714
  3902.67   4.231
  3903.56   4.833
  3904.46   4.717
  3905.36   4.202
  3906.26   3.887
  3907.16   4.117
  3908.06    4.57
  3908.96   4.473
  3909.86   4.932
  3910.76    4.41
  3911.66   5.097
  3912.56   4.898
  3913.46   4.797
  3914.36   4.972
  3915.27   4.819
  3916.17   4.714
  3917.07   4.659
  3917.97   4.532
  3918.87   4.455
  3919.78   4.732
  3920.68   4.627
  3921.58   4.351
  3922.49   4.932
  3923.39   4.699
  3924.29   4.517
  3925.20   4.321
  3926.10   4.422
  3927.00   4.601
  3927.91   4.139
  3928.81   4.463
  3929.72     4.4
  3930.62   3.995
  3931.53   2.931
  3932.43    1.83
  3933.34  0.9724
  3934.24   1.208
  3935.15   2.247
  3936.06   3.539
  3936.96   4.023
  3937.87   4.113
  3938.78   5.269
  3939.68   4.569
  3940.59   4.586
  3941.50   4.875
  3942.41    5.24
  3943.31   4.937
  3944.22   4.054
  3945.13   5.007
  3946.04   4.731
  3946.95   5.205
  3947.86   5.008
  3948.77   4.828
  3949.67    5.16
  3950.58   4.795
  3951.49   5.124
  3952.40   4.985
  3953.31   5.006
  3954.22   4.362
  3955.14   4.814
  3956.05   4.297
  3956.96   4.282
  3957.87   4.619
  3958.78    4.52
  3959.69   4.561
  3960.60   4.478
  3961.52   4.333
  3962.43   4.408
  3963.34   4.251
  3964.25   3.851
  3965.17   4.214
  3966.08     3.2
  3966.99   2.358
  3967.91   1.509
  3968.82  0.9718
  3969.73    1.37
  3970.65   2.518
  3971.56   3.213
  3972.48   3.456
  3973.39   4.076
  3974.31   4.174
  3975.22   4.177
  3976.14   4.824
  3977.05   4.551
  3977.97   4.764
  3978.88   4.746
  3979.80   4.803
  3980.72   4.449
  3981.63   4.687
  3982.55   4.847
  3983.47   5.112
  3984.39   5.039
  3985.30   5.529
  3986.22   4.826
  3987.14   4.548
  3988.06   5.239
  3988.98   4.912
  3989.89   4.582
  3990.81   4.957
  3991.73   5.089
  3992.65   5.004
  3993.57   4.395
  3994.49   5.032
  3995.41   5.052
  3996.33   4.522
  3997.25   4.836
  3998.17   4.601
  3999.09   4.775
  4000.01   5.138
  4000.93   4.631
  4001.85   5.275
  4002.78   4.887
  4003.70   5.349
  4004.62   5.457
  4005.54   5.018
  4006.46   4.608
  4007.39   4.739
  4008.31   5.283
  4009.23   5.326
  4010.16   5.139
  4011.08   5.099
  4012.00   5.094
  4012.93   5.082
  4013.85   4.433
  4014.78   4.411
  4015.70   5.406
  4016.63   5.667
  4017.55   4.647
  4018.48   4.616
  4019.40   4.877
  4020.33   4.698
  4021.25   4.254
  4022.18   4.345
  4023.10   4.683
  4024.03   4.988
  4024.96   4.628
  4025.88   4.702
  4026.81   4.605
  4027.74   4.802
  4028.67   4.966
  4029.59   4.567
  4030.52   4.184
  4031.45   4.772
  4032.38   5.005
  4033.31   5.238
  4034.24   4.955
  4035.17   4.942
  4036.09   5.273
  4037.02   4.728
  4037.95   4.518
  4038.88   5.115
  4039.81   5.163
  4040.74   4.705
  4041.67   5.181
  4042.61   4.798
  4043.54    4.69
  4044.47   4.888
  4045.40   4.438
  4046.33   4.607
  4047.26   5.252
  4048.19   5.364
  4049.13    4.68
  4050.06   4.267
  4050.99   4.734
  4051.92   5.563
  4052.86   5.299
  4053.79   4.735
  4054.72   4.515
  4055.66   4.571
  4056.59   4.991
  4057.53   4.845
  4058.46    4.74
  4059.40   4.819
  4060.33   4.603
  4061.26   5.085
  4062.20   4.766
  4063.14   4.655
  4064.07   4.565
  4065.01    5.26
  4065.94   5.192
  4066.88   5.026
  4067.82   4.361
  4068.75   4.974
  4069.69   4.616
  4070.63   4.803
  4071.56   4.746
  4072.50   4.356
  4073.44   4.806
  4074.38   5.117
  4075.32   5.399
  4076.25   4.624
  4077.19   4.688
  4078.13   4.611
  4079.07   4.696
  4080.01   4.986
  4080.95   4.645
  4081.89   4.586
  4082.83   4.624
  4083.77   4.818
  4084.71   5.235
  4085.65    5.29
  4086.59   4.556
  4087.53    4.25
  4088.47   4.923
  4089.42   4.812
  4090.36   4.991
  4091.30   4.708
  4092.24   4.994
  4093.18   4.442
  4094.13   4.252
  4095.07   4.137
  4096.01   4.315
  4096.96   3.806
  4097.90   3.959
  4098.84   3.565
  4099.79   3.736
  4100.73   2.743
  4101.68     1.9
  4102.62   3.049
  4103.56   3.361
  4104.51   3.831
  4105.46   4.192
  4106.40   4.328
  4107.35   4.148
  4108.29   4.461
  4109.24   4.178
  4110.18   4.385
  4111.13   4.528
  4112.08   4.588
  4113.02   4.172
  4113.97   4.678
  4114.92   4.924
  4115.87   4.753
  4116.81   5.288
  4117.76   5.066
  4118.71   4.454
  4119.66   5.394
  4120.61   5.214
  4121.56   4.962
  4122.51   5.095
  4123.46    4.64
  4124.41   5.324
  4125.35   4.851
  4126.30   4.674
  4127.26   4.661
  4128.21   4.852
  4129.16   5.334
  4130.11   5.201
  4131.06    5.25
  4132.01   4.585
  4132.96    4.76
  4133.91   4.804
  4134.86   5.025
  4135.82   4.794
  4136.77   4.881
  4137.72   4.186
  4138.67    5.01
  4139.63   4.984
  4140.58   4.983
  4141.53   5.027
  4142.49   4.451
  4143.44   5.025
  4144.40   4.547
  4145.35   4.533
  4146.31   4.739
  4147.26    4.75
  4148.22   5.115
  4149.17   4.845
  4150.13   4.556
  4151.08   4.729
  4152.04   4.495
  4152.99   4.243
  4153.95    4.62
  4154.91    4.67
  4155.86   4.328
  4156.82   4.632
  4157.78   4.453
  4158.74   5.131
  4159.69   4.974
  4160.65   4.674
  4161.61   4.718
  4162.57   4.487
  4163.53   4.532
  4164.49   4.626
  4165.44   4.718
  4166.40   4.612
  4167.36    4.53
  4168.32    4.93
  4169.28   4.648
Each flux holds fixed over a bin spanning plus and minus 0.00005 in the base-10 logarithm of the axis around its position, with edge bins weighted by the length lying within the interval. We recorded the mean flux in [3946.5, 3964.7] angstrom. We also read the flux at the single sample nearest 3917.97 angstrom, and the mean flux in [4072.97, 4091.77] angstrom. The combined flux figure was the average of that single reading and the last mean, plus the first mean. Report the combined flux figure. 9.32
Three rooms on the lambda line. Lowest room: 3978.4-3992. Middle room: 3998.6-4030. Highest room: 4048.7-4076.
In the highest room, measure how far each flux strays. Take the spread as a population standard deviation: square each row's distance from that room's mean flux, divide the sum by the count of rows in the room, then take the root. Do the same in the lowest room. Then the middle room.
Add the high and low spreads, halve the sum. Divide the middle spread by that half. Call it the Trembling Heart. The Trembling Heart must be 1.2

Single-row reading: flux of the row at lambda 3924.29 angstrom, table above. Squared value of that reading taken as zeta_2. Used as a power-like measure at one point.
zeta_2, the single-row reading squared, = 20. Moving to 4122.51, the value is 26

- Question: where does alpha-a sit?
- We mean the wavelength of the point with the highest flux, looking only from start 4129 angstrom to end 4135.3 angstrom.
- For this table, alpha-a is 4129.16 angstrom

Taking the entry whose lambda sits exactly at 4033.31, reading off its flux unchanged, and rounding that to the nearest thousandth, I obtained 5.238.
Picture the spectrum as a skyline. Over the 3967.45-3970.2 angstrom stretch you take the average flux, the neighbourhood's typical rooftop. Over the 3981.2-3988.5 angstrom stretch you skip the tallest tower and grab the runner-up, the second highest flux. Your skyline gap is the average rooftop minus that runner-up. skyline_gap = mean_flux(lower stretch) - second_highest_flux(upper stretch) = -4.0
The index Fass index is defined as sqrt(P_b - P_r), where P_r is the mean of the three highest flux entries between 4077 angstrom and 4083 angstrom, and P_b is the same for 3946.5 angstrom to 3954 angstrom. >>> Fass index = 0.61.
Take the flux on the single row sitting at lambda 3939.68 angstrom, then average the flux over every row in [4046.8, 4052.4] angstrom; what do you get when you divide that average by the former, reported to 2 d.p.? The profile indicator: 1.09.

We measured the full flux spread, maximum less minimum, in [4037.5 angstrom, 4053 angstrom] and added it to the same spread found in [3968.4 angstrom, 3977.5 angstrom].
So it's 5.15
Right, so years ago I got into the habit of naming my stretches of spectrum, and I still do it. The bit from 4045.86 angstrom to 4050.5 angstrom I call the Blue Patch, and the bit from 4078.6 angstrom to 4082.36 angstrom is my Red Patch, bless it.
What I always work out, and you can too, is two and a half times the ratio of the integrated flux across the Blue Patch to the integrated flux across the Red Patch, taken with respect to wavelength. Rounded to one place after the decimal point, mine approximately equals 3.2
